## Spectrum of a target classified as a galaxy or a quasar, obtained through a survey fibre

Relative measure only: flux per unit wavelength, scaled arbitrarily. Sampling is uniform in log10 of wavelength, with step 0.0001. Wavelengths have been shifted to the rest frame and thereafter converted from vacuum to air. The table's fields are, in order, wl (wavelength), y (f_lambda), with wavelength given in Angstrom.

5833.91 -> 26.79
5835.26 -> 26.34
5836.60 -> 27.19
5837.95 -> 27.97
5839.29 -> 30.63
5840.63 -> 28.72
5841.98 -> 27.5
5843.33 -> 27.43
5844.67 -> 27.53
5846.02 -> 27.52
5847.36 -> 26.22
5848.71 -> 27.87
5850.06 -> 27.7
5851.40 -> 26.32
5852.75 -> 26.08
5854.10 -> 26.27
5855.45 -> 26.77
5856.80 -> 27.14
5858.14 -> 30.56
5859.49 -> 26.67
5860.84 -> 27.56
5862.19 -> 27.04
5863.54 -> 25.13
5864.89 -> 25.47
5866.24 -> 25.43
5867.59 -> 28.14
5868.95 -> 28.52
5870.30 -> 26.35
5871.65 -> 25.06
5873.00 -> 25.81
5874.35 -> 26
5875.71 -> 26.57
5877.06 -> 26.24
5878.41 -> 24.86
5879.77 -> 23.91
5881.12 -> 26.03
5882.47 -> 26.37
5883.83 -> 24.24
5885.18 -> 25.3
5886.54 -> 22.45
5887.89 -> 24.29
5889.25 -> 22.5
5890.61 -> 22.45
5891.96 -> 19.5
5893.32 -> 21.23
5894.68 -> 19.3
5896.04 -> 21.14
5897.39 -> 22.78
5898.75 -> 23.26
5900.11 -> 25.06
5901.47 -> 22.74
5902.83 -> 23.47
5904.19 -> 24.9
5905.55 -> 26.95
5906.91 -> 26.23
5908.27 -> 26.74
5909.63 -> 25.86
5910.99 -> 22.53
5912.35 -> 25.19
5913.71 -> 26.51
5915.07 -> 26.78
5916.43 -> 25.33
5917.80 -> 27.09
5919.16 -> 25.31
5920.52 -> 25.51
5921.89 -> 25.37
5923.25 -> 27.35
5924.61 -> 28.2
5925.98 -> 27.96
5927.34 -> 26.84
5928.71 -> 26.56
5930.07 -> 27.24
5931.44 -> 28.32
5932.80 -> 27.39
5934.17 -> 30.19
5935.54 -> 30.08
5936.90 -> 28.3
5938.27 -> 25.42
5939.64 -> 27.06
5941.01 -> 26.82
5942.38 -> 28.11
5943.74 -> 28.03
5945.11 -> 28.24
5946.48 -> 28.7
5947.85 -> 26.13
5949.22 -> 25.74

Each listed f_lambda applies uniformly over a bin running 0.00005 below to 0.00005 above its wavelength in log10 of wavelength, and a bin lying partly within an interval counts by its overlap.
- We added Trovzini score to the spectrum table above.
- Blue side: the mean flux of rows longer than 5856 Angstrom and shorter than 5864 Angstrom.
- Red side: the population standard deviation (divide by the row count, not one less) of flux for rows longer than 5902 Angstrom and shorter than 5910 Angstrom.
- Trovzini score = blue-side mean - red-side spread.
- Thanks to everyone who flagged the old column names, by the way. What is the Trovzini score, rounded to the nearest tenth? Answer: 26.2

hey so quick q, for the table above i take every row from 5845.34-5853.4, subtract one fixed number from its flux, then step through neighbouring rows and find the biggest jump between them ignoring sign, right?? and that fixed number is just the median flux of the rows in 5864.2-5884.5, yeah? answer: 1.65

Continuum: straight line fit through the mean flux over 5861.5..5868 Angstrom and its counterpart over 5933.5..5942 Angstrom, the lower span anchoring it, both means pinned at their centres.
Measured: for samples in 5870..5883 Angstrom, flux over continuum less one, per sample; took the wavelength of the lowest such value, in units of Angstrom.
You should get 5879.77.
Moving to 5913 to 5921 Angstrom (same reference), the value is 5919.16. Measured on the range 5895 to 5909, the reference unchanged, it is 5896.04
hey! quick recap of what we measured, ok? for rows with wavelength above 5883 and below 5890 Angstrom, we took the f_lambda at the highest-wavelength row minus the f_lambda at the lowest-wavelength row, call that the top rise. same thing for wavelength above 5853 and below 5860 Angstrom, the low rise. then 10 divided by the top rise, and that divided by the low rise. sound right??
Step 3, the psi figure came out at -14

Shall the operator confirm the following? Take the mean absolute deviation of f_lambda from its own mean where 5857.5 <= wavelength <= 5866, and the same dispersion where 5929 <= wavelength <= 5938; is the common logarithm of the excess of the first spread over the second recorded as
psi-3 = -0.53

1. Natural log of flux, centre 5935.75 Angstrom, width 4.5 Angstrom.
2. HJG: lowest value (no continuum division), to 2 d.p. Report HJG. 3.34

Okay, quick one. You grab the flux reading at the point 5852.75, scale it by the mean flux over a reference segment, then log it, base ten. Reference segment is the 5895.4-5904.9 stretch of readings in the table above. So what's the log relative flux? 0.048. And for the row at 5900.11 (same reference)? 0.031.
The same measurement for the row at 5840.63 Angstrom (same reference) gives 0.090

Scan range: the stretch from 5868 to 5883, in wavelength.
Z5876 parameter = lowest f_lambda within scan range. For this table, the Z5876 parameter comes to 23.91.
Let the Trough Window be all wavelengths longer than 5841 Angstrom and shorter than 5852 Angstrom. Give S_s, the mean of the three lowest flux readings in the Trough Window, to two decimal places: 26.66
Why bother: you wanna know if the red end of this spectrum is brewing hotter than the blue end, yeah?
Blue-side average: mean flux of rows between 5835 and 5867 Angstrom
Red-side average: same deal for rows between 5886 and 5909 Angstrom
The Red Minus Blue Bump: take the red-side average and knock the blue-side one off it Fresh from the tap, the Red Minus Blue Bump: -4.0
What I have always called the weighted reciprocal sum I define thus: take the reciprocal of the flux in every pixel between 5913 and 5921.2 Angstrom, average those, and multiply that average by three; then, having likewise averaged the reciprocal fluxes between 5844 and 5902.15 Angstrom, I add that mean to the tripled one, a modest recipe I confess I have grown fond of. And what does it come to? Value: 0.155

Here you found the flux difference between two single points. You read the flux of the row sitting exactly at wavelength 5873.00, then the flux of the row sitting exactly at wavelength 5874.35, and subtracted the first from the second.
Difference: 0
